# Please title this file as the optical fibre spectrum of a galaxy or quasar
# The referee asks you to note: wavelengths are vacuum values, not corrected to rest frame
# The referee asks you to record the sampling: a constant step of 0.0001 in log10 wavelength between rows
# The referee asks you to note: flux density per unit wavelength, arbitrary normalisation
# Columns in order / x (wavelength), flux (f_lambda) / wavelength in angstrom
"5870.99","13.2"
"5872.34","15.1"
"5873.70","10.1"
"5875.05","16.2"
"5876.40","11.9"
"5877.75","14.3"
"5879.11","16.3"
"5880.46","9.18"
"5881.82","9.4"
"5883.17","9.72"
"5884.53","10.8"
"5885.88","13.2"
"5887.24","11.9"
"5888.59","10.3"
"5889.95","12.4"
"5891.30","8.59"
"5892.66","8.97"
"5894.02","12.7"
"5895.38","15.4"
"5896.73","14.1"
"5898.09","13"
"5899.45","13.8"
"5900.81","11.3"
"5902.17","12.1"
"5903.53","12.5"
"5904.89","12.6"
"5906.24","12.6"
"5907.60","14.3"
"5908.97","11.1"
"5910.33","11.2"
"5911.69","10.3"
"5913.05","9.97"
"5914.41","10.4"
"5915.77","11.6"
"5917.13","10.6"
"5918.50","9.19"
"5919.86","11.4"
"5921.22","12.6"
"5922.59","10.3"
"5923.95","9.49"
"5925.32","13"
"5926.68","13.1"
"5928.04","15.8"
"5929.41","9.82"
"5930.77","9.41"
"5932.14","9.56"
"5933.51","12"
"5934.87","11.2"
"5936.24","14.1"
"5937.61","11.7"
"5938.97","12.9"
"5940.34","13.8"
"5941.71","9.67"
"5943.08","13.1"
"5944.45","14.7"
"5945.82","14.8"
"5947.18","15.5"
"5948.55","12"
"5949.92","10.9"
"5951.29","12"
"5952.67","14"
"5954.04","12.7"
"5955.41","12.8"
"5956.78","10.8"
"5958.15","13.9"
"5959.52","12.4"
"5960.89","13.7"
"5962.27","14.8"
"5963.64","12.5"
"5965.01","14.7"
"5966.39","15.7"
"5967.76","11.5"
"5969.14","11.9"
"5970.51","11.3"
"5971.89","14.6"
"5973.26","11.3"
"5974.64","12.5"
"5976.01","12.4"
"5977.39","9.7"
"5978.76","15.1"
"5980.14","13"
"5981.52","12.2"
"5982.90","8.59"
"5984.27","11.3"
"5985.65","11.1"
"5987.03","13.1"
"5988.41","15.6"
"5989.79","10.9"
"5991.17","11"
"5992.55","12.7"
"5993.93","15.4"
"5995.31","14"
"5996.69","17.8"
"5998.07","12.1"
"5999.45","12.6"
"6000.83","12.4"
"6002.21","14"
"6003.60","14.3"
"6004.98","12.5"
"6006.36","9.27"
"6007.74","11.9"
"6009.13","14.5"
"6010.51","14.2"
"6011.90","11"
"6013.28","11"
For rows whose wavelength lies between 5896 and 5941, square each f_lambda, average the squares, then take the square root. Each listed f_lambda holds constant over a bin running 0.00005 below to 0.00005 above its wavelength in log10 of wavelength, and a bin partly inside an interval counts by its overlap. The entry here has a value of 12.0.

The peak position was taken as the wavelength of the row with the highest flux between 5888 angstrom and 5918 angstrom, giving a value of 5895.38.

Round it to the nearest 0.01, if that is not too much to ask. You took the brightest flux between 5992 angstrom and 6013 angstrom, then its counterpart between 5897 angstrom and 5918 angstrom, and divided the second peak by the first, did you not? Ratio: 0.80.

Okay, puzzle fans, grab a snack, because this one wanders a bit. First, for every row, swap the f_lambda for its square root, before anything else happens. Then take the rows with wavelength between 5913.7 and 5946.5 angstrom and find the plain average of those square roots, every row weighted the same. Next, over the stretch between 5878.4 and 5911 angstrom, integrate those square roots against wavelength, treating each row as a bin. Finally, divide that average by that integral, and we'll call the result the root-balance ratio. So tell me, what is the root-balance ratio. 0.0305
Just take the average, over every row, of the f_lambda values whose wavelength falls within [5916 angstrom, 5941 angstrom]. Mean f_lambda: 11.7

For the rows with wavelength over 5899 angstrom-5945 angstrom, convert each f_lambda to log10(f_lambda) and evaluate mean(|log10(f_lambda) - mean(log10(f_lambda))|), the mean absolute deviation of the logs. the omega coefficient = 0.052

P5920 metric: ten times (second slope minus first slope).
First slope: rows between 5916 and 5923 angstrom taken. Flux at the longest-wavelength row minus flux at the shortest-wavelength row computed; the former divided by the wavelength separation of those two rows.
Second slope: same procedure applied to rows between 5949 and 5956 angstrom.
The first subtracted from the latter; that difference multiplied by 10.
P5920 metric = 4.0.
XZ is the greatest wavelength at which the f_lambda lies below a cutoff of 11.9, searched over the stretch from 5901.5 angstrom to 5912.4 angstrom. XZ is 5911.69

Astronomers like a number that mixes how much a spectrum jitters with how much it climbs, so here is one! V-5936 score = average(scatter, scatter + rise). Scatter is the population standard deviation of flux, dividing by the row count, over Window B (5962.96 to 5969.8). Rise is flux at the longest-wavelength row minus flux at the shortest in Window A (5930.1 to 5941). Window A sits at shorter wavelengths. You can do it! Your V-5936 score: 3.8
